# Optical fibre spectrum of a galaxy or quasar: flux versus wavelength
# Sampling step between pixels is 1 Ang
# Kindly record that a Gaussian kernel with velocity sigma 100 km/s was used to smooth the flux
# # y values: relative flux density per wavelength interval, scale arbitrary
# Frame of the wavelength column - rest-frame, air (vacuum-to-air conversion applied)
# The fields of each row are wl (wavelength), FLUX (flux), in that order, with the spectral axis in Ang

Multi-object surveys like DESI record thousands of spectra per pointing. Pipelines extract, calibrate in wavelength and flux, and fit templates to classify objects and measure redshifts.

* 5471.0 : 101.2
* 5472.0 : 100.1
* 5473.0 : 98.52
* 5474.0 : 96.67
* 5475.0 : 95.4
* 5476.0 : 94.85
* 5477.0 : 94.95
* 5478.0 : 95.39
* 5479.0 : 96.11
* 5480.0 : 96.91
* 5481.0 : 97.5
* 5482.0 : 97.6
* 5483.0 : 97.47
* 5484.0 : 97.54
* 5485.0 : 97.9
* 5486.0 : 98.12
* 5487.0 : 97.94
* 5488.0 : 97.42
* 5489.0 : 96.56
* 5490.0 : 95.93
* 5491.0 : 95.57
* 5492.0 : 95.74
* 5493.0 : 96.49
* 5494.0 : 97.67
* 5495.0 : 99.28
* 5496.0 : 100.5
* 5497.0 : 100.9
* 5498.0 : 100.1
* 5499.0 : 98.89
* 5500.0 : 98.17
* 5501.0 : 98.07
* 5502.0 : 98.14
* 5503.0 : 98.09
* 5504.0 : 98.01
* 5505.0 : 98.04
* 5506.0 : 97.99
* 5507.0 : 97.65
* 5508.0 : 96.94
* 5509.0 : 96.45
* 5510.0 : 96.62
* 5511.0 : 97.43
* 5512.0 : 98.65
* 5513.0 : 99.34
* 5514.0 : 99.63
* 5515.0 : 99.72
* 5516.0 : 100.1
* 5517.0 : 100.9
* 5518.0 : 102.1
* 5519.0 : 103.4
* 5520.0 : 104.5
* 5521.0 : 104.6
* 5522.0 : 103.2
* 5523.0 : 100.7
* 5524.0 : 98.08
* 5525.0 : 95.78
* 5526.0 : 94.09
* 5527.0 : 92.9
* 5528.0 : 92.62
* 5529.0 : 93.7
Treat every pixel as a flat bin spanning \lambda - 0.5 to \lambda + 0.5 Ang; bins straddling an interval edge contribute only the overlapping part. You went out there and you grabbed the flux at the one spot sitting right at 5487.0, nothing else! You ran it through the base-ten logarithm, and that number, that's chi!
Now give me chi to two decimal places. 1.99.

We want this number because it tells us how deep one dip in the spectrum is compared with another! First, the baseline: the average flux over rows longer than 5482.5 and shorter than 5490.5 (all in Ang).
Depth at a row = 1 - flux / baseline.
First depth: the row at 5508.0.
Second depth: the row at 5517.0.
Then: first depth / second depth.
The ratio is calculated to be -0.1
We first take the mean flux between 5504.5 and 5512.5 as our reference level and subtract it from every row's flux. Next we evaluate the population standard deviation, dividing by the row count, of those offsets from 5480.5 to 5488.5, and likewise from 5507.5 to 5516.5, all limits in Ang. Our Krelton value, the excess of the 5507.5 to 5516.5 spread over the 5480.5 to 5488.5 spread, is 1.1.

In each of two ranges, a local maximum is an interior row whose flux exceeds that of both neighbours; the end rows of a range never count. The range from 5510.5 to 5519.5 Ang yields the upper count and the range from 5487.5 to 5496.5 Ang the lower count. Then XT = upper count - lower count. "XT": 0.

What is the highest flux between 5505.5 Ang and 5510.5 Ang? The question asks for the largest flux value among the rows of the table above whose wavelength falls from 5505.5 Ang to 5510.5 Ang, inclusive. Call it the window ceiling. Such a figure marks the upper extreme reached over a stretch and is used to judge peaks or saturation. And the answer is 97.99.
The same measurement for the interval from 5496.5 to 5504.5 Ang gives 100.9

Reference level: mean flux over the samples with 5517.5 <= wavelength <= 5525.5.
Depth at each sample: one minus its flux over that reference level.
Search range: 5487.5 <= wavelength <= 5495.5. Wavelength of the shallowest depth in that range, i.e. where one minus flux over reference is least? 5495.0 Ang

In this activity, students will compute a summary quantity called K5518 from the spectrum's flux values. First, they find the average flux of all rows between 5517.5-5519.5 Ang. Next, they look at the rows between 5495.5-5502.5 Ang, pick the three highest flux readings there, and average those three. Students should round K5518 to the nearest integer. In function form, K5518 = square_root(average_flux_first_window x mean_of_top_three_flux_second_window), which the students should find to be 102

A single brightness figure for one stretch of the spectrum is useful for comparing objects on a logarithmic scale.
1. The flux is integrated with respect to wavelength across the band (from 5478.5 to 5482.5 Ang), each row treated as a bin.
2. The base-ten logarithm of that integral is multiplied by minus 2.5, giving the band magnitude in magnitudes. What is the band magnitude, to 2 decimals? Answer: -6.47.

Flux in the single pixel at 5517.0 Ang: 100.9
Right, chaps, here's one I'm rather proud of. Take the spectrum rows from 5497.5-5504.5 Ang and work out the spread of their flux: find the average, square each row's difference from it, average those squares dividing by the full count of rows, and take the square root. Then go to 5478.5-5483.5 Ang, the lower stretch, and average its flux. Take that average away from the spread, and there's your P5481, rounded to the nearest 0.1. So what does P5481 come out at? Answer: -96.4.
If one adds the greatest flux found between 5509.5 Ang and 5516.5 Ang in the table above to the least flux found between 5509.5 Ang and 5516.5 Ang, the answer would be 197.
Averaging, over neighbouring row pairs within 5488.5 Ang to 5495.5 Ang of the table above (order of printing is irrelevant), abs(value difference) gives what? 0.8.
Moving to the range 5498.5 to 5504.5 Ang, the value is 0.2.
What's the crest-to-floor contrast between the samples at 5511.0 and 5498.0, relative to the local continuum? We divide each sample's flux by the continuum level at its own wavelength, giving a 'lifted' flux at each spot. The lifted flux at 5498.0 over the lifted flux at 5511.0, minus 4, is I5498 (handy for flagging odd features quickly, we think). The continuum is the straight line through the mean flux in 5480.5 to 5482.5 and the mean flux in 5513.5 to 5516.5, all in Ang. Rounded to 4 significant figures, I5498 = -2.963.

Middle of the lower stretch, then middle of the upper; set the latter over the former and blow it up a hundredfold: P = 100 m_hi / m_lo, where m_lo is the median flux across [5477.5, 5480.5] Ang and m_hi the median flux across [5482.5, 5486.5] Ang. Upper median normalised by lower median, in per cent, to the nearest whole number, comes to 102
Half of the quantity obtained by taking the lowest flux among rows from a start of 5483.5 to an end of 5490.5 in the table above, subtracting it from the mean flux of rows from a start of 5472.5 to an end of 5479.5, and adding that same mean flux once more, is 48.0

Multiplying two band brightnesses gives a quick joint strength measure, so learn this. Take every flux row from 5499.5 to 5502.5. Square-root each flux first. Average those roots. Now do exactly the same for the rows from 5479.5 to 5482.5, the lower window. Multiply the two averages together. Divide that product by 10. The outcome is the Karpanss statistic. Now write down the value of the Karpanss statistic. 9.8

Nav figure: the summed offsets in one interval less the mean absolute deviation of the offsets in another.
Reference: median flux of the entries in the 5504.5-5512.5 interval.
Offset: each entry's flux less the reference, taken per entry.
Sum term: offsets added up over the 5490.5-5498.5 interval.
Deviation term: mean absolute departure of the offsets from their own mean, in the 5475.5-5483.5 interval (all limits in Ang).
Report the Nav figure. 5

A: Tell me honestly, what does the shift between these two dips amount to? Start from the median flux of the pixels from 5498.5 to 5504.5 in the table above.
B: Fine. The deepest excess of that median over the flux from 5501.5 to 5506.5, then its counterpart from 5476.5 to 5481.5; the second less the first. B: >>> 3.0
